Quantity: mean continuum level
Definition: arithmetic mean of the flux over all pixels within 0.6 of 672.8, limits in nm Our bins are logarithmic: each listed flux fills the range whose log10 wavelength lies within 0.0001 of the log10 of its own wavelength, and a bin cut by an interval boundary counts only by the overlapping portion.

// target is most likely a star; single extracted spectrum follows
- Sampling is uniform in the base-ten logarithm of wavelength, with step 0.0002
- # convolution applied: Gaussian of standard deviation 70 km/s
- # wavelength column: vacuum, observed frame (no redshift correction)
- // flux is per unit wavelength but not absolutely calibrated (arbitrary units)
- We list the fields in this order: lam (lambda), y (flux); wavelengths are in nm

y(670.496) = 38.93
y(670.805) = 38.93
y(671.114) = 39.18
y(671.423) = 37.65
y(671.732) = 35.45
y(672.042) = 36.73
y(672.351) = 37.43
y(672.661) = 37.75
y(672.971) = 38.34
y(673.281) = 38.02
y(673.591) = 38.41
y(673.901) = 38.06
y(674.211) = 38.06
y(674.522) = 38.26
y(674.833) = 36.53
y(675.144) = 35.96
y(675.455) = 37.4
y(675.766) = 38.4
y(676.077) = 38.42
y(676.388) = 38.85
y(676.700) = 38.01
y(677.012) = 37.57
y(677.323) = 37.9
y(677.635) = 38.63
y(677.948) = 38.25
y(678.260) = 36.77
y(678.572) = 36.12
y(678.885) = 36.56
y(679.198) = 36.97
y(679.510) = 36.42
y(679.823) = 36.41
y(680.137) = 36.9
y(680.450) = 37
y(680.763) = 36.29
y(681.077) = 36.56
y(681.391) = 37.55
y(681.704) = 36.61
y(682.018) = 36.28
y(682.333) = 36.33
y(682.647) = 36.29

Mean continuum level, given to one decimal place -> 37.9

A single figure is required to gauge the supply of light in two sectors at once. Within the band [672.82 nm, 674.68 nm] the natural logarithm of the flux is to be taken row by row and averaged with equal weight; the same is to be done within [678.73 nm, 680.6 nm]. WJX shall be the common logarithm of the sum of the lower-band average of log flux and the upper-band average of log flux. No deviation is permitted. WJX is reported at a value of 0.8601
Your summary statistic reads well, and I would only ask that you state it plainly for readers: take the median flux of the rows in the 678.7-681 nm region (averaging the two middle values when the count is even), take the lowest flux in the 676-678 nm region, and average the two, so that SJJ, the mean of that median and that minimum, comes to 37.1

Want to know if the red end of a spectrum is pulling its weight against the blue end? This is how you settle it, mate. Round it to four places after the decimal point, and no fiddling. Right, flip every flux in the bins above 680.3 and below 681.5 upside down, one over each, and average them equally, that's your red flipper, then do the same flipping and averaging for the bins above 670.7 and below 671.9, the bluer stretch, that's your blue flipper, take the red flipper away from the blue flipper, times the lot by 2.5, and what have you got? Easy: -0.0016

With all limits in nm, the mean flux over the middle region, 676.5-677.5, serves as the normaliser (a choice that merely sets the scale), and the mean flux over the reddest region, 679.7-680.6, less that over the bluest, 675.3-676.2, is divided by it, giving -0.03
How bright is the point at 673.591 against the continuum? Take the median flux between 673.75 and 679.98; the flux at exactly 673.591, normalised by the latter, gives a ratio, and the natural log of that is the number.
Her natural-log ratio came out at 0.018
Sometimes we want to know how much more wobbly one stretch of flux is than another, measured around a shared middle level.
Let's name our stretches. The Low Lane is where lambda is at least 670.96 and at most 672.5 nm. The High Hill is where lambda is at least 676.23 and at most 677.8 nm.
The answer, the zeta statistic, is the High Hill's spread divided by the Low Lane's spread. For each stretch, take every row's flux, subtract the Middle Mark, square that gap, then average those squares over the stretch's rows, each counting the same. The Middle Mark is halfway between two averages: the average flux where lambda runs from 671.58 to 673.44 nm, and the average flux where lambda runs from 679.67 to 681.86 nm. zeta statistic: 1.0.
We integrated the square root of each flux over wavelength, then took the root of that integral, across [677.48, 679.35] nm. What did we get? 3.38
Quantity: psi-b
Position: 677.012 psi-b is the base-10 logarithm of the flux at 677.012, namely 1.57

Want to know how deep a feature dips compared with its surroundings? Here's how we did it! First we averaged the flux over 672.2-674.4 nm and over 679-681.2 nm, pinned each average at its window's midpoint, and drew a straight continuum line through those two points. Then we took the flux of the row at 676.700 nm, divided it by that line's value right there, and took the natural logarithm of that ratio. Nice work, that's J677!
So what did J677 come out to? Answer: 0.018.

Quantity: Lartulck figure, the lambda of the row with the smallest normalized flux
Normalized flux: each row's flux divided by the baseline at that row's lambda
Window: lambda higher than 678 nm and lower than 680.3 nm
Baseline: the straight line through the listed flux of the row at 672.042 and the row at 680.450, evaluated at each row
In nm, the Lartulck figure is 678.572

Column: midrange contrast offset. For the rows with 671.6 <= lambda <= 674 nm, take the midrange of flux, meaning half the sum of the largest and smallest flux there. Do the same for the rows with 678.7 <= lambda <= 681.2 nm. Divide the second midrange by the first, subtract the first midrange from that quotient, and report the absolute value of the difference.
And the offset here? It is 35.94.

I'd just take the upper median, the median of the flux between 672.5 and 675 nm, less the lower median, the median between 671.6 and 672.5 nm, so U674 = 1.3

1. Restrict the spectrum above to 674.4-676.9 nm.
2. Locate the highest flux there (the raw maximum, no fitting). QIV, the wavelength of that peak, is 676.388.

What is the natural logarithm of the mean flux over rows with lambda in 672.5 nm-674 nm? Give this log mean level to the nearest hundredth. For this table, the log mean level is 3.64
